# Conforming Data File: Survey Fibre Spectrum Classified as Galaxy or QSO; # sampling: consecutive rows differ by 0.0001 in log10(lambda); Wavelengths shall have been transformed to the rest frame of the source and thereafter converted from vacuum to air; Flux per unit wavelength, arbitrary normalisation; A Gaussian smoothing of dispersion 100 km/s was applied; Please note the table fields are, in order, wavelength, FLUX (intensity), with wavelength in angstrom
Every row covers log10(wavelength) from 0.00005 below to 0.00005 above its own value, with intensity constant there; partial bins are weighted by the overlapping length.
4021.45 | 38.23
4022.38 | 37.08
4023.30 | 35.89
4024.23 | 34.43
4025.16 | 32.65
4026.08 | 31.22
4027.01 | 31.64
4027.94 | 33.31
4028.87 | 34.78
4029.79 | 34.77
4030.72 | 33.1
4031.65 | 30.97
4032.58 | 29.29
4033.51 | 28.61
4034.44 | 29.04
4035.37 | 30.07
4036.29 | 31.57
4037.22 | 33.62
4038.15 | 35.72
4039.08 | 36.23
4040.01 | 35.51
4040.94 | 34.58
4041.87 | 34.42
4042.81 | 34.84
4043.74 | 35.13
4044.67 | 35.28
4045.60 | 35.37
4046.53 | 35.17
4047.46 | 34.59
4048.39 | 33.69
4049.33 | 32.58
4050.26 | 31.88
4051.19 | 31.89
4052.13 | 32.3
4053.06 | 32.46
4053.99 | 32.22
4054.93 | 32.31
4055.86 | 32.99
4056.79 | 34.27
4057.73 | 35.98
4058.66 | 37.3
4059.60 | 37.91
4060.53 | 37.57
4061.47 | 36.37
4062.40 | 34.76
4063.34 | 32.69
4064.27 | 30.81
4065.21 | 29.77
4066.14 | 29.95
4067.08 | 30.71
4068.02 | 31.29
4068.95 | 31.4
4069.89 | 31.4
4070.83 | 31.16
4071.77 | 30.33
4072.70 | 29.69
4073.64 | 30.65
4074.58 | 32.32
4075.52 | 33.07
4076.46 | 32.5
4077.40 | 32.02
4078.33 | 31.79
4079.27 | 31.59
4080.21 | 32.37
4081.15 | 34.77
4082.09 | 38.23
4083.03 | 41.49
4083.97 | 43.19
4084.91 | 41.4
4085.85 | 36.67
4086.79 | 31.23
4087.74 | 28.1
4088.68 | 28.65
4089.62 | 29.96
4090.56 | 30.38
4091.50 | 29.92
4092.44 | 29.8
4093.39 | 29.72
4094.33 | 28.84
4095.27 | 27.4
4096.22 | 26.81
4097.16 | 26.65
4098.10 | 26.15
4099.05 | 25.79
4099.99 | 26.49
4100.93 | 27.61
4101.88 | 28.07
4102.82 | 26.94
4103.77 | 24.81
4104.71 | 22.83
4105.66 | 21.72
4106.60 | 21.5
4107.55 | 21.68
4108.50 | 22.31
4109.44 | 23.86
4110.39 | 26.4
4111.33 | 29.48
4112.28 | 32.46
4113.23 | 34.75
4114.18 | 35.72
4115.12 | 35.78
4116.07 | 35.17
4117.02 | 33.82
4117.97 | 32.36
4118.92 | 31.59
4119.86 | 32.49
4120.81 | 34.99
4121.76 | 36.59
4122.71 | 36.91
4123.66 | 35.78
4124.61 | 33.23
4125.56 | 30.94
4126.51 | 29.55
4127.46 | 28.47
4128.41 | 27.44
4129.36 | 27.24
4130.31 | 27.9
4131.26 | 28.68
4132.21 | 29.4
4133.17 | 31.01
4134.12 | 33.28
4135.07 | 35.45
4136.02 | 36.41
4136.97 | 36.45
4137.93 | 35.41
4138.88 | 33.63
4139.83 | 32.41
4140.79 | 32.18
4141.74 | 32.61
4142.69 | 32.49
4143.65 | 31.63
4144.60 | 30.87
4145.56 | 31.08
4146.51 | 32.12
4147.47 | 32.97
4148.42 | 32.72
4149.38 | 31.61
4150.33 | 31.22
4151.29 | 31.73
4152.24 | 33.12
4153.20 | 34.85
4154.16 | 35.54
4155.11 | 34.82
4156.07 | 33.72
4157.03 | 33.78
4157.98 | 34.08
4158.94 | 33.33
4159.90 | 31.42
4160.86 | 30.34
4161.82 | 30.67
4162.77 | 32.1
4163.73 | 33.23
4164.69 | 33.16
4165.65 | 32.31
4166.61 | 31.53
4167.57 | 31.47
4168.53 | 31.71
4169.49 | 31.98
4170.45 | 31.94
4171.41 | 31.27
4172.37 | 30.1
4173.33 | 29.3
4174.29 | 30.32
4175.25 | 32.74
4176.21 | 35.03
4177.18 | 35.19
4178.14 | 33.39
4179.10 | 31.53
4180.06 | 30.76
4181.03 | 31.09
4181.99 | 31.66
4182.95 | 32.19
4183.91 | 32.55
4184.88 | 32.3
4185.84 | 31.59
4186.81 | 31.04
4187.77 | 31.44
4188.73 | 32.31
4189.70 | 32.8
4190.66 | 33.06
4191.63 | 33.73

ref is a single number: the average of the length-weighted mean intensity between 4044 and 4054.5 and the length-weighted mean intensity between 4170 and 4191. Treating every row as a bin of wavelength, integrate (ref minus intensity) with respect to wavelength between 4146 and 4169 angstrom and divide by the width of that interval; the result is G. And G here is 0.1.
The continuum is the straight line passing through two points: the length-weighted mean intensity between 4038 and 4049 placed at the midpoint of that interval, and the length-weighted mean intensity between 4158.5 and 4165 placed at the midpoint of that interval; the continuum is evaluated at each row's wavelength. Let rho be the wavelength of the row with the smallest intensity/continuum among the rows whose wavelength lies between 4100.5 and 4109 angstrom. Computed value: 4106.60 angstrom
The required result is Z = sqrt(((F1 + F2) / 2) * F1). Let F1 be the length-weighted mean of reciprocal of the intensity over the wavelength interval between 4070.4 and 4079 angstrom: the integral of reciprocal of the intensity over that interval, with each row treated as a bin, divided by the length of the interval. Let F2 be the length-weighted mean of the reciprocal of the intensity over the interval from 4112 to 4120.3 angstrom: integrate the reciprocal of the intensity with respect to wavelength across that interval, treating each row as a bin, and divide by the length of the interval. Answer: 0.0312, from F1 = 0.0318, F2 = 0.0296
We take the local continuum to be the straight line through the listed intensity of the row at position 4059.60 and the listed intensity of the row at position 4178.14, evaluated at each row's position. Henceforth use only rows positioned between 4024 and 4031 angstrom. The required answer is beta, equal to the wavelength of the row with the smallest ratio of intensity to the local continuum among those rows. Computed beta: 4026.08 angstrom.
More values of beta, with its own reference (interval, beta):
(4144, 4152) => 4144.60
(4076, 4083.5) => 4079.27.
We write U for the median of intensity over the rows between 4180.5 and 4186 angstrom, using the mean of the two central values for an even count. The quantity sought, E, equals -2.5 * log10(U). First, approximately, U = 31.9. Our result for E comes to -3.76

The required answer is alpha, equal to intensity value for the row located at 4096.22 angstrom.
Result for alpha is 26.81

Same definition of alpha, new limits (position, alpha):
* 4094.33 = 28.84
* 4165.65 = 32.31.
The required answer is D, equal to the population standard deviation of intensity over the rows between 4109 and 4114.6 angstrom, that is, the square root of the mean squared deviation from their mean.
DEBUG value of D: 4.3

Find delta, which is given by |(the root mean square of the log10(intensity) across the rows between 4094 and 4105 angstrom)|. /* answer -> 1.42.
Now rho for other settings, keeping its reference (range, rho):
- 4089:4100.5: 4099.05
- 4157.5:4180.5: 4173.33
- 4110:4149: 4110.39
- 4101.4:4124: 4106.60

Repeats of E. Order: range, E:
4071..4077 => -3.75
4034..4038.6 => -3.75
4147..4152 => -3.75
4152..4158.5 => -3.83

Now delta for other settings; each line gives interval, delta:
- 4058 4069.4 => 1.52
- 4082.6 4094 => 1.52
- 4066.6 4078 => 1.50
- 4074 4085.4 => 1.55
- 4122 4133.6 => 1.48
